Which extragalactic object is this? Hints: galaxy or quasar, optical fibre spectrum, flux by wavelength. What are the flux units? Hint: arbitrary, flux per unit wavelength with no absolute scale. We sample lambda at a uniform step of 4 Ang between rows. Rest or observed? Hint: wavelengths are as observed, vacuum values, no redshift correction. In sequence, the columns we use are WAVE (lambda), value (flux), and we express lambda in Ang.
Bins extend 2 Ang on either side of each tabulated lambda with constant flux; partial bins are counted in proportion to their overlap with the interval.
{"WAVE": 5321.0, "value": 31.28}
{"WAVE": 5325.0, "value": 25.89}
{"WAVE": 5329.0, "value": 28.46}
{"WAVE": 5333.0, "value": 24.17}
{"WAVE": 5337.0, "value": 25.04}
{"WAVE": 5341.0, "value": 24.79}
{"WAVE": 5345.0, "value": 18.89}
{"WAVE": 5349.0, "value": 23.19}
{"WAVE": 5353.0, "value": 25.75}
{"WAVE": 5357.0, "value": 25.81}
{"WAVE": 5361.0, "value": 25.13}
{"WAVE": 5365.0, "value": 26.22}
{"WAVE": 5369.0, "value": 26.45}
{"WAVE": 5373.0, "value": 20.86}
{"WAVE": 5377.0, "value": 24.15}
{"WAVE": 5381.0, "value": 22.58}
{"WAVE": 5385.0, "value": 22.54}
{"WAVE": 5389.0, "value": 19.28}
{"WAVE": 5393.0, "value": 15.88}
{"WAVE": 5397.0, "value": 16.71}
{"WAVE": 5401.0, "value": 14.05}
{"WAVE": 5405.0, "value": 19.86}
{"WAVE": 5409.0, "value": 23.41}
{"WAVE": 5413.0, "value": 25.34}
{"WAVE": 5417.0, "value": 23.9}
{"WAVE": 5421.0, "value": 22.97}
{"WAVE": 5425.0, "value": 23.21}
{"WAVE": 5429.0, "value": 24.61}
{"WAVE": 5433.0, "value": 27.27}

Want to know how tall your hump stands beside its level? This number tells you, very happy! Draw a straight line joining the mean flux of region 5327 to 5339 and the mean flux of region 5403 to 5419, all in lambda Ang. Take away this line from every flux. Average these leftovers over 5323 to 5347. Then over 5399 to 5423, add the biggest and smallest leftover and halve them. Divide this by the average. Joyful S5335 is 2.8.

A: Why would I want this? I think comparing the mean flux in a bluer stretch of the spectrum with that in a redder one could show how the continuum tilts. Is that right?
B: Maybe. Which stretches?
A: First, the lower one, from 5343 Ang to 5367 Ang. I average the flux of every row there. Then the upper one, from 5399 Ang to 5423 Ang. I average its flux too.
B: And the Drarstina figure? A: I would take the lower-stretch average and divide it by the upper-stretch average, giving 1.12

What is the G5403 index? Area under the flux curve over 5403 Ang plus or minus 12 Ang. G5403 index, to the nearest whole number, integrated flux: 461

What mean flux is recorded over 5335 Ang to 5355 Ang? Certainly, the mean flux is 23.5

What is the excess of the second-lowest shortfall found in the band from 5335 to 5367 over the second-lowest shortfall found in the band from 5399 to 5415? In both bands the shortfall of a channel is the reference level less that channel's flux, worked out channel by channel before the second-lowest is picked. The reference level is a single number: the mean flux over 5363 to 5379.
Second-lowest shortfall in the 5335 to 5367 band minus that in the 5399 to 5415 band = -2.4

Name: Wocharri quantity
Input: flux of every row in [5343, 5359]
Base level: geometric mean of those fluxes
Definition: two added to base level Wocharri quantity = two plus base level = 25.2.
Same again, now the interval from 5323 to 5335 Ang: 28.1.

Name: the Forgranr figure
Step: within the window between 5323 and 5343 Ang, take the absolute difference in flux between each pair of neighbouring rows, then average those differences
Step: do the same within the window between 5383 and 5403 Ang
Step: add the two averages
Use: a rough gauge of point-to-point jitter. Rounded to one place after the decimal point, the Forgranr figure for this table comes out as 4.5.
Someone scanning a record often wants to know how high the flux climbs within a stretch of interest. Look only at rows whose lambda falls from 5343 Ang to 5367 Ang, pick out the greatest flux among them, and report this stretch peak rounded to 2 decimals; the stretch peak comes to 26.22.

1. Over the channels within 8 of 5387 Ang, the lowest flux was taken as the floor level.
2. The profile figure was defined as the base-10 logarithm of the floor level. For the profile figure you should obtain 1.20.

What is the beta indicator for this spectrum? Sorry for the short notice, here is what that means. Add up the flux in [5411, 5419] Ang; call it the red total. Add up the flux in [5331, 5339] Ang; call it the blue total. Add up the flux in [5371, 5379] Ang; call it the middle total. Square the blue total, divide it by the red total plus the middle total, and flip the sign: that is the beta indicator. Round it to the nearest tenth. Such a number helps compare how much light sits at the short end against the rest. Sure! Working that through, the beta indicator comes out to -25.7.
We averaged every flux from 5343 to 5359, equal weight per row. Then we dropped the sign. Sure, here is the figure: 23.4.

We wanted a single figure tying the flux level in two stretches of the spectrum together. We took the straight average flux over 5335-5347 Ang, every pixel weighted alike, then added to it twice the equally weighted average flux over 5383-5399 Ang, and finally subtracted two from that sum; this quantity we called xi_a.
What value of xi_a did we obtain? 58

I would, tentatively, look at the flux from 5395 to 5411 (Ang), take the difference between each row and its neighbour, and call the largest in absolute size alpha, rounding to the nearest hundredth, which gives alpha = 5.81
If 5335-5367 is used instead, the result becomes 5.90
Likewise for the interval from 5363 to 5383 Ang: 5.59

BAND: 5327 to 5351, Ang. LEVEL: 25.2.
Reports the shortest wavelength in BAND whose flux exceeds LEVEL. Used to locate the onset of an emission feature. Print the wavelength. 5329.0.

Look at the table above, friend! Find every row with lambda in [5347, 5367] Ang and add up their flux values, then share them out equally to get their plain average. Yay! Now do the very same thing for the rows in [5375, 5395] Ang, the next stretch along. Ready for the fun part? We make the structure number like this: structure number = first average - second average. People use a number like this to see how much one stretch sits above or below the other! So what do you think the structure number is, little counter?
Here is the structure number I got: 4.3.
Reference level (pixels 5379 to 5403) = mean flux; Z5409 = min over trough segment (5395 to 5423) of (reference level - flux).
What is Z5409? -6.8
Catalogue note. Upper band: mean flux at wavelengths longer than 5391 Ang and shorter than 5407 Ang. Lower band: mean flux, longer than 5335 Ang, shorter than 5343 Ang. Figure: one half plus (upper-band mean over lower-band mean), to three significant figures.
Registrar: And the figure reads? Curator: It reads 1.17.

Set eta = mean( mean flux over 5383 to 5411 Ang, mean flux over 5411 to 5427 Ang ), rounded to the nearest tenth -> 21.3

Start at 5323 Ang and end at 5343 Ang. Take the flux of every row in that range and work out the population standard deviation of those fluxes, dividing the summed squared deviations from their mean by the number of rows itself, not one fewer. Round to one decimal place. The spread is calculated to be 1.5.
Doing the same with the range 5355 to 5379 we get 1.9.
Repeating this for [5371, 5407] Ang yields 3.2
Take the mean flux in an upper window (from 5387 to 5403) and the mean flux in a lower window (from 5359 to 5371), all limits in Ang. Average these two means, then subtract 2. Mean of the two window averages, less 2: 19.2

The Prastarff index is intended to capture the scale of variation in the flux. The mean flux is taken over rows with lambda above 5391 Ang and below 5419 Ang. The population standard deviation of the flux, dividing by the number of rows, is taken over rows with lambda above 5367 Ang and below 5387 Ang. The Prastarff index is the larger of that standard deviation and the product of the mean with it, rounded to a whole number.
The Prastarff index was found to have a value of 37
